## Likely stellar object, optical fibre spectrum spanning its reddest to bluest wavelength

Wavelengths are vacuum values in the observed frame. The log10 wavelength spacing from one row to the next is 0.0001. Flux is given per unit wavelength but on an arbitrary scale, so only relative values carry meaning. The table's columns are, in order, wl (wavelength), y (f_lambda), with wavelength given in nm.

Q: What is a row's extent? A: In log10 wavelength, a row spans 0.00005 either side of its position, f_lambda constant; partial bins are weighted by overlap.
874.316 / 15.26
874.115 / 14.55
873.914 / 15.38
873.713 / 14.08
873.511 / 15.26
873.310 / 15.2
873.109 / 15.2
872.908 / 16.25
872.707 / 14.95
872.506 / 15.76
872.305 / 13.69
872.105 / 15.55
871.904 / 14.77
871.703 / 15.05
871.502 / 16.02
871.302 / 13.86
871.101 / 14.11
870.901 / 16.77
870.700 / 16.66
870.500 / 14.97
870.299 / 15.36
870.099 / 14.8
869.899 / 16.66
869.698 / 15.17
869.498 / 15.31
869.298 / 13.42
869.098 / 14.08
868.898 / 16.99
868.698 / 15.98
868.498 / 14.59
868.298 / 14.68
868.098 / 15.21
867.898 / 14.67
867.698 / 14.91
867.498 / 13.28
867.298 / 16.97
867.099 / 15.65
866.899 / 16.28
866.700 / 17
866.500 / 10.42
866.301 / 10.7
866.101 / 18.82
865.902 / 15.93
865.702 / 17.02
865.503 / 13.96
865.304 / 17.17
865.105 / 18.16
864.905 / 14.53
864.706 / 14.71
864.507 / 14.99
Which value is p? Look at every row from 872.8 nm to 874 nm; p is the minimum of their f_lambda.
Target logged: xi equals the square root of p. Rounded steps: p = 14.08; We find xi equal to 3.75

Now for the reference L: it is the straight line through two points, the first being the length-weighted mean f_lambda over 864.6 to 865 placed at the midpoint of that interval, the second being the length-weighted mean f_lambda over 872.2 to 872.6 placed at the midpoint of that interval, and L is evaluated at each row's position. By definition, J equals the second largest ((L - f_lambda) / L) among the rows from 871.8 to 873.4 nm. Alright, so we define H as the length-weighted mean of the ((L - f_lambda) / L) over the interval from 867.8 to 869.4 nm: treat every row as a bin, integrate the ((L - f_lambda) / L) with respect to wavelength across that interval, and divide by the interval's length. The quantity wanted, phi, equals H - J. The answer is -0.02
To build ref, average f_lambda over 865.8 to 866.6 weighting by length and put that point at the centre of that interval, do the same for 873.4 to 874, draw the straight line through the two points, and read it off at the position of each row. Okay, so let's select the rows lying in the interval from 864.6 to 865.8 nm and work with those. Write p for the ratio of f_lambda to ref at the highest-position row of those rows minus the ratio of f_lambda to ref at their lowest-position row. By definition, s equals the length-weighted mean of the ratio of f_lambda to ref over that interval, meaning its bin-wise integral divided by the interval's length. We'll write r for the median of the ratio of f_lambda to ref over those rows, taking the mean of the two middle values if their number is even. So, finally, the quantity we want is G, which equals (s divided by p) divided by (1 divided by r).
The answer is 8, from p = 0.16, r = 1.146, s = 1.15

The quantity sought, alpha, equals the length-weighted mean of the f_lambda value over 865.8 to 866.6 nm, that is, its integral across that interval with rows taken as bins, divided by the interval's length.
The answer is 14.0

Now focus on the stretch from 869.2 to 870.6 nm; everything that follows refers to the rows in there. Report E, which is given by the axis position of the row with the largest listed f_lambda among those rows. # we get 869.899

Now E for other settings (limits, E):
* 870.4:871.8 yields 870.901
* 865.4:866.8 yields 866.101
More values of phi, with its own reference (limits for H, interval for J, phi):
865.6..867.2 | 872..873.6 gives -0.03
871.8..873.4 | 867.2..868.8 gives -0.04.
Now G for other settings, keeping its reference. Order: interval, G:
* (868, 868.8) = 23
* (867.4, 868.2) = 8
